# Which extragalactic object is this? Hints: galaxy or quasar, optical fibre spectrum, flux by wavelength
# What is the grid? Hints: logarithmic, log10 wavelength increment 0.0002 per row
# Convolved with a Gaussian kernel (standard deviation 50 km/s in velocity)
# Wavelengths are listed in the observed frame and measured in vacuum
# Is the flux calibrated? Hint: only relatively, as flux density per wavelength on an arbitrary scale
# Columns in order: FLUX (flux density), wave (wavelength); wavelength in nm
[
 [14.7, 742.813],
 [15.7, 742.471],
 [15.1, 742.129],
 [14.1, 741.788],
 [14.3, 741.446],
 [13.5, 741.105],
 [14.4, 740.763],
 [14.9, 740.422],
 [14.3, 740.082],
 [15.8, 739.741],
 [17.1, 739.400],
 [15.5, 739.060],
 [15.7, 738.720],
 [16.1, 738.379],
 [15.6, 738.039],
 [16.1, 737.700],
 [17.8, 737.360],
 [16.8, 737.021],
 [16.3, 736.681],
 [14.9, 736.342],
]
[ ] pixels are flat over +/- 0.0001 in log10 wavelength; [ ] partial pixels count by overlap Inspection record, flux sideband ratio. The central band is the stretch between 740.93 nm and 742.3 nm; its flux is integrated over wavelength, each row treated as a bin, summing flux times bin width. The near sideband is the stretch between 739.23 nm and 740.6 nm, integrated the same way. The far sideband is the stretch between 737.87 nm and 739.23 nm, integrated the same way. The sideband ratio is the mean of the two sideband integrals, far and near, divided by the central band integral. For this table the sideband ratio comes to 1.09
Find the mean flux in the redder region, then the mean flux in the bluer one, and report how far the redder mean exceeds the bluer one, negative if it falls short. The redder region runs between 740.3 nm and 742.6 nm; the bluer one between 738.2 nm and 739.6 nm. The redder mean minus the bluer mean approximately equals -1.5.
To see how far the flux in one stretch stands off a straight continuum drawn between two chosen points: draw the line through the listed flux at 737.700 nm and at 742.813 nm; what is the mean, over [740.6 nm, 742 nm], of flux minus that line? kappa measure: -1.0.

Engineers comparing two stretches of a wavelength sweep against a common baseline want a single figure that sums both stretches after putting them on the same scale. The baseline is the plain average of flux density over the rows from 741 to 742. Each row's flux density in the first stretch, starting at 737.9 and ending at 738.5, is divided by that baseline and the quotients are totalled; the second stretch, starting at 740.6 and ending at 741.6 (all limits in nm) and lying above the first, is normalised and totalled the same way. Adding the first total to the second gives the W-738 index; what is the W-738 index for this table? 5.3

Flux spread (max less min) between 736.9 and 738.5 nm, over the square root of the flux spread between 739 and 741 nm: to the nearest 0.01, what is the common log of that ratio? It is 0.12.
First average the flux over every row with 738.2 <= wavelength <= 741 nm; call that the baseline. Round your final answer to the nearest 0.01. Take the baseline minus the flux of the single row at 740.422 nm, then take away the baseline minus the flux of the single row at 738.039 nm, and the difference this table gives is 0.70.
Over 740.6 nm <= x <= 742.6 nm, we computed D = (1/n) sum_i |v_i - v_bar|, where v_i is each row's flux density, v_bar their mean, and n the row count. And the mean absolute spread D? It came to 0.59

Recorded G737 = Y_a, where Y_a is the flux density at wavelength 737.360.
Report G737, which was 17.8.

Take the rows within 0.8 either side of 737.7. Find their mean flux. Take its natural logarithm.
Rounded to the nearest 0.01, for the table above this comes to 2.80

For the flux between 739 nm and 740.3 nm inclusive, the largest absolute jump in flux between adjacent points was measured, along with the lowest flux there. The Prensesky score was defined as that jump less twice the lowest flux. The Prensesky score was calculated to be -27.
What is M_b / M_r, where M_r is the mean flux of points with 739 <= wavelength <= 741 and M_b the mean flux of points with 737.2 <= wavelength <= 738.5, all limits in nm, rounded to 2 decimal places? 1.07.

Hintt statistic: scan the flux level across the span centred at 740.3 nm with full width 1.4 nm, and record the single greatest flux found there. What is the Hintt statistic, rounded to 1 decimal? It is 15.8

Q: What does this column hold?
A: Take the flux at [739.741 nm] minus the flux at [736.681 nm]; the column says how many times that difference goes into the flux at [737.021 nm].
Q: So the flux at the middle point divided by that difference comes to -34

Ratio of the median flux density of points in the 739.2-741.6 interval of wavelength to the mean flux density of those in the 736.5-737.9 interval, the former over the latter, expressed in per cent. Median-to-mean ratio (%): 86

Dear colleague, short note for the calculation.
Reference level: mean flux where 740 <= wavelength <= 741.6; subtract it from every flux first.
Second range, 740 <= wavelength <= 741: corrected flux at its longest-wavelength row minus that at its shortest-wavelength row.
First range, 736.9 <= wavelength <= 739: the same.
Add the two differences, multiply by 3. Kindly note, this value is -3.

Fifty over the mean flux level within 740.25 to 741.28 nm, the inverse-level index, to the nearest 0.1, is 3.5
